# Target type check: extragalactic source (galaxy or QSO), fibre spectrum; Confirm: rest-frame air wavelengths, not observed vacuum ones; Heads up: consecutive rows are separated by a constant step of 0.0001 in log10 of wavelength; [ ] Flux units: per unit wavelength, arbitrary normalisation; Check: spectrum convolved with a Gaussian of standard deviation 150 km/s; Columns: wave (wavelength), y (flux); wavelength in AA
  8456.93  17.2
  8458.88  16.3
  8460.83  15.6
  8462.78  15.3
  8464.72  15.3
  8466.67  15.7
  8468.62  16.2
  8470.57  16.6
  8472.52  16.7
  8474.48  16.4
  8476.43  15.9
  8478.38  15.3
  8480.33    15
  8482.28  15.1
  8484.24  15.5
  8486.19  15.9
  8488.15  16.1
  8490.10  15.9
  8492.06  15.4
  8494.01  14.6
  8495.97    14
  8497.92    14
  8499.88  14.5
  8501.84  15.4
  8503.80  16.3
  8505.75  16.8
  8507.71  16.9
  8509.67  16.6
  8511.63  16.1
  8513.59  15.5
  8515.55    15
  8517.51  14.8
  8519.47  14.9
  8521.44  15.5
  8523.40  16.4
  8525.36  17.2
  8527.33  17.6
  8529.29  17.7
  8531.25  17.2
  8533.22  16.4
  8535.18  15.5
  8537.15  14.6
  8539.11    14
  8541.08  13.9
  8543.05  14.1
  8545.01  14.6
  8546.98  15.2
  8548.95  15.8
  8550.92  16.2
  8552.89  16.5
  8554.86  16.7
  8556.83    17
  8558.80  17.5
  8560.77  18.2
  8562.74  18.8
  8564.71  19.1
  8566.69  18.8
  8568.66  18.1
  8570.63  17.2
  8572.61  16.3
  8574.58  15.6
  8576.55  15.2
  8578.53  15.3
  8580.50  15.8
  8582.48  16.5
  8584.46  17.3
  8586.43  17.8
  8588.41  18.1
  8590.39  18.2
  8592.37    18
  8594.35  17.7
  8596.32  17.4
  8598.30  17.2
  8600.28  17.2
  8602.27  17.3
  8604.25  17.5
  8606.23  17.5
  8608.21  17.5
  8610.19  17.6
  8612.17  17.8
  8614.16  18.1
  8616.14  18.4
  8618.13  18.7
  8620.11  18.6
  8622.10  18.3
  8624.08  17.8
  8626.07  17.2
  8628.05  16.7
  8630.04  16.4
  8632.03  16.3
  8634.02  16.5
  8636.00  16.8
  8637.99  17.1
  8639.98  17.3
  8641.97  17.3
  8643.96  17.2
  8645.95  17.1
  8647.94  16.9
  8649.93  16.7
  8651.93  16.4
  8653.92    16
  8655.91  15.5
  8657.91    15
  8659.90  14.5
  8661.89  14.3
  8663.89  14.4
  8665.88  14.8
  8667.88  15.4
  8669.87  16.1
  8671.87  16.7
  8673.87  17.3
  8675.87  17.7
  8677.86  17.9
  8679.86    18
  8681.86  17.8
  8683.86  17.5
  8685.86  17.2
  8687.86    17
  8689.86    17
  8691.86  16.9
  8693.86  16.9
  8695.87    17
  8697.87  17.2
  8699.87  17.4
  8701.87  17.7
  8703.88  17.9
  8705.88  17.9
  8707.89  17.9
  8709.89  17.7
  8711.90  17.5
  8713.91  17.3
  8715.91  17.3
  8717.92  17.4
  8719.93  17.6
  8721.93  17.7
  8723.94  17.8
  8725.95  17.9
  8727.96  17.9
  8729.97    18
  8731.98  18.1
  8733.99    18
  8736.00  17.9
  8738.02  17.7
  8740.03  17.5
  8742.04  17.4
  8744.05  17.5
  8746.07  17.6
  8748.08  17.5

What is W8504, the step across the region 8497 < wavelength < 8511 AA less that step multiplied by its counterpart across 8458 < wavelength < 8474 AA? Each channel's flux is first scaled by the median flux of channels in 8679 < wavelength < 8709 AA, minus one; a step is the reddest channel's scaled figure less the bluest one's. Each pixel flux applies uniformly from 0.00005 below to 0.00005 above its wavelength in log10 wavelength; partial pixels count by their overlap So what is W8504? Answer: 0.15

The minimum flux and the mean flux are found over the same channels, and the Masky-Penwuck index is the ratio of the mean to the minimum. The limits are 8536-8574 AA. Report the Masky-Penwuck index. 1.18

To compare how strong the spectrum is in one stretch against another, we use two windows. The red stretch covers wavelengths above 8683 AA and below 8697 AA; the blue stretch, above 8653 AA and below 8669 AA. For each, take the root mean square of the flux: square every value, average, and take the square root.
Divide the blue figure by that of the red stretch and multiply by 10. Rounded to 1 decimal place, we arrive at 8.8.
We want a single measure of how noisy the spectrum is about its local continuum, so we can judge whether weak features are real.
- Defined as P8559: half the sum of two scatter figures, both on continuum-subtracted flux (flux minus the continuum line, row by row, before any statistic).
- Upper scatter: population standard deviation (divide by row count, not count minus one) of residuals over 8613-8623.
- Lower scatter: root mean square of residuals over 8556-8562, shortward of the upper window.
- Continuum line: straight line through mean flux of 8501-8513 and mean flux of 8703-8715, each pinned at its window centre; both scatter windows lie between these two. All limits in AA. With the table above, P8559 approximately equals 0.60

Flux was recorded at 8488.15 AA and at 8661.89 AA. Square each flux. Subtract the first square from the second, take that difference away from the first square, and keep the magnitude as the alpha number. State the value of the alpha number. 314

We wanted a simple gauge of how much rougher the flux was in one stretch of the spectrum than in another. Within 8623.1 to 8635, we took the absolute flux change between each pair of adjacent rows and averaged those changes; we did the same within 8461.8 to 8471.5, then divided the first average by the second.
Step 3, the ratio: 1.05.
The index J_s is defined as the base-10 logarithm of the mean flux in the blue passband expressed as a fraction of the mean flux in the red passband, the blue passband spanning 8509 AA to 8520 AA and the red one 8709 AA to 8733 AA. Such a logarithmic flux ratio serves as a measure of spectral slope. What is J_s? -0.058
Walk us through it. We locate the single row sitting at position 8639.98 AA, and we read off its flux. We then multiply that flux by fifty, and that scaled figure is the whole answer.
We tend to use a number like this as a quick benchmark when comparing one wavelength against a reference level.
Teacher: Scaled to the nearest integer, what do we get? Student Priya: 865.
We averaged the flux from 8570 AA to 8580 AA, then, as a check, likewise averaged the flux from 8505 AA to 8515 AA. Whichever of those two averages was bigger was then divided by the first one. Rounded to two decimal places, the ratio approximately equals 1.03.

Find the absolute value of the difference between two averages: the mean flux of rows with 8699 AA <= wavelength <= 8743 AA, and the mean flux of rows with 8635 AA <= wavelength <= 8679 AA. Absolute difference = 1.4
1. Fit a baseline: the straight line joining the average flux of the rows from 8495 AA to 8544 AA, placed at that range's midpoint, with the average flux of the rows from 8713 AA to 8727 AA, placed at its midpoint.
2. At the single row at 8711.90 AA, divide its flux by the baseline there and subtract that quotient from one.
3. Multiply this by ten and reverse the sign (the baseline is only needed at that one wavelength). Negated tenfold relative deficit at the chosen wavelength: 0.0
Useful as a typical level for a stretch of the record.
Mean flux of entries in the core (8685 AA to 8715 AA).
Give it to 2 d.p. 17.37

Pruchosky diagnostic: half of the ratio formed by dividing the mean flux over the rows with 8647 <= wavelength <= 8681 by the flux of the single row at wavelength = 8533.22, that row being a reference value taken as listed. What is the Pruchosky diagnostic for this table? 0.49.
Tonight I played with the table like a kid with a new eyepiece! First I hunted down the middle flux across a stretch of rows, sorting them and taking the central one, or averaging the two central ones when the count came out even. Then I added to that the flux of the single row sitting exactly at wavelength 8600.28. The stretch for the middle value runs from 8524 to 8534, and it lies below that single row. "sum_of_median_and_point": 34.4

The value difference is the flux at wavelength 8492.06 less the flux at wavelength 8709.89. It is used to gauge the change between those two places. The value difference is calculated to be -2.3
